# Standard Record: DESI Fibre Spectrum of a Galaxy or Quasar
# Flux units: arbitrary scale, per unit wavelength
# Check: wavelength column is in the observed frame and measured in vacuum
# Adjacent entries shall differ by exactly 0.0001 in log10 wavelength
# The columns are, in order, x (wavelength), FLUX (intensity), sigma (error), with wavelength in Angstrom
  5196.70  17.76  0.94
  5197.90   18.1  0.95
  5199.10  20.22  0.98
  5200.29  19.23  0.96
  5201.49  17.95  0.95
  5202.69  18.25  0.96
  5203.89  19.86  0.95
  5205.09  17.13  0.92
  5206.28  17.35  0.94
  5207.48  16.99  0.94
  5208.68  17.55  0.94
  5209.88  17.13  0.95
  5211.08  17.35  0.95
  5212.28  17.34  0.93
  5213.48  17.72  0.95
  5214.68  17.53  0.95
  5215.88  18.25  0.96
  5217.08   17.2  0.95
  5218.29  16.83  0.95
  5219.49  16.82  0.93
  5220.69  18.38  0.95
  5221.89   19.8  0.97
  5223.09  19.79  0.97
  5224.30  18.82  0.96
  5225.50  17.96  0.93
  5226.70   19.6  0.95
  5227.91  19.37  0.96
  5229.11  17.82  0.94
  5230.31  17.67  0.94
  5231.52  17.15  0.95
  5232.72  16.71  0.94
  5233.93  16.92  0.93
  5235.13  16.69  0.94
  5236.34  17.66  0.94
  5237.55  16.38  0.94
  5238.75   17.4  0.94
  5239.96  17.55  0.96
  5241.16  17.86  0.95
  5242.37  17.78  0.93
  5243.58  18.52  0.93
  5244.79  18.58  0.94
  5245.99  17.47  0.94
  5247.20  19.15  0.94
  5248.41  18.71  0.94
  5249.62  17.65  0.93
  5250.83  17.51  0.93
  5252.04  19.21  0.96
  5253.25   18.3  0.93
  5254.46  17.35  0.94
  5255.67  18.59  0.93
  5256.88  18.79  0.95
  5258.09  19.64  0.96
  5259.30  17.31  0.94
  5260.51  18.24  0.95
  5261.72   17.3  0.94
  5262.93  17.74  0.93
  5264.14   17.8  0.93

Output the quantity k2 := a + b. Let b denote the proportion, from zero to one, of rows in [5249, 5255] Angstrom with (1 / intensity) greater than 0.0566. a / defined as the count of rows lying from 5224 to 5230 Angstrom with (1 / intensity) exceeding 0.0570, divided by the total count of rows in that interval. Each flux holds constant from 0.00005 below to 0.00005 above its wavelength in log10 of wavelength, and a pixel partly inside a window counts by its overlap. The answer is 0.6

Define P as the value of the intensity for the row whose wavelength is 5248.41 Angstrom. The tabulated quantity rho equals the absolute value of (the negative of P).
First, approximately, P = 18.71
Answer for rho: 18.7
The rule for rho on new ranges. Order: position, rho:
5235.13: 16.7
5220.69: 18.4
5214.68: 17.5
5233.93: 16.9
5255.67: 18.6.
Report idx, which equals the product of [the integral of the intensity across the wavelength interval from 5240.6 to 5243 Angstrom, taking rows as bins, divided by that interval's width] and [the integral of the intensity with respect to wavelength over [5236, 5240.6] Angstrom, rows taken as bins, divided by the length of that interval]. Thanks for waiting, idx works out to 307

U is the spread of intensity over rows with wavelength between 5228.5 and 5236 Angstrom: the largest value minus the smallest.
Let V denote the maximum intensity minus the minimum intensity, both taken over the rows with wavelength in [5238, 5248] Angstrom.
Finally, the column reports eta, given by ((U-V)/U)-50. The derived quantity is -50.5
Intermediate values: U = 1.1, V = 1.75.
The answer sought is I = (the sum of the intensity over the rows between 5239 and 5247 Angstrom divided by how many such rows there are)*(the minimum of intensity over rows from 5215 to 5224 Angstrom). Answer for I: 302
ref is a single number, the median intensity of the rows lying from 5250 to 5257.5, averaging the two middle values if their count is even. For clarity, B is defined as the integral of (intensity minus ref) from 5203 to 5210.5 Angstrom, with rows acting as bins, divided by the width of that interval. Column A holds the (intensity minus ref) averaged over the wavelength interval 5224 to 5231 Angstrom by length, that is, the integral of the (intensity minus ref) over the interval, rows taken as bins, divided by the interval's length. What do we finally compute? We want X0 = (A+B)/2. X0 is -0.3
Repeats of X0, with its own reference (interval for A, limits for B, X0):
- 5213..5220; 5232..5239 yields -1.3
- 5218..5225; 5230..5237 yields -0.7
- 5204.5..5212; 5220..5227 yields -0.3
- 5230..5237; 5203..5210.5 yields -1.0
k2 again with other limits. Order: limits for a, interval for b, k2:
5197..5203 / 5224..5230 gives 0.0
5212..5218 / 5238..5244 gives 1.0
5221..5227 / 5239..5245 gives 0.2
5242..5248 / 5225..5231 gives 0.2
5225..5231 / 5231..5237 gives 1.0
